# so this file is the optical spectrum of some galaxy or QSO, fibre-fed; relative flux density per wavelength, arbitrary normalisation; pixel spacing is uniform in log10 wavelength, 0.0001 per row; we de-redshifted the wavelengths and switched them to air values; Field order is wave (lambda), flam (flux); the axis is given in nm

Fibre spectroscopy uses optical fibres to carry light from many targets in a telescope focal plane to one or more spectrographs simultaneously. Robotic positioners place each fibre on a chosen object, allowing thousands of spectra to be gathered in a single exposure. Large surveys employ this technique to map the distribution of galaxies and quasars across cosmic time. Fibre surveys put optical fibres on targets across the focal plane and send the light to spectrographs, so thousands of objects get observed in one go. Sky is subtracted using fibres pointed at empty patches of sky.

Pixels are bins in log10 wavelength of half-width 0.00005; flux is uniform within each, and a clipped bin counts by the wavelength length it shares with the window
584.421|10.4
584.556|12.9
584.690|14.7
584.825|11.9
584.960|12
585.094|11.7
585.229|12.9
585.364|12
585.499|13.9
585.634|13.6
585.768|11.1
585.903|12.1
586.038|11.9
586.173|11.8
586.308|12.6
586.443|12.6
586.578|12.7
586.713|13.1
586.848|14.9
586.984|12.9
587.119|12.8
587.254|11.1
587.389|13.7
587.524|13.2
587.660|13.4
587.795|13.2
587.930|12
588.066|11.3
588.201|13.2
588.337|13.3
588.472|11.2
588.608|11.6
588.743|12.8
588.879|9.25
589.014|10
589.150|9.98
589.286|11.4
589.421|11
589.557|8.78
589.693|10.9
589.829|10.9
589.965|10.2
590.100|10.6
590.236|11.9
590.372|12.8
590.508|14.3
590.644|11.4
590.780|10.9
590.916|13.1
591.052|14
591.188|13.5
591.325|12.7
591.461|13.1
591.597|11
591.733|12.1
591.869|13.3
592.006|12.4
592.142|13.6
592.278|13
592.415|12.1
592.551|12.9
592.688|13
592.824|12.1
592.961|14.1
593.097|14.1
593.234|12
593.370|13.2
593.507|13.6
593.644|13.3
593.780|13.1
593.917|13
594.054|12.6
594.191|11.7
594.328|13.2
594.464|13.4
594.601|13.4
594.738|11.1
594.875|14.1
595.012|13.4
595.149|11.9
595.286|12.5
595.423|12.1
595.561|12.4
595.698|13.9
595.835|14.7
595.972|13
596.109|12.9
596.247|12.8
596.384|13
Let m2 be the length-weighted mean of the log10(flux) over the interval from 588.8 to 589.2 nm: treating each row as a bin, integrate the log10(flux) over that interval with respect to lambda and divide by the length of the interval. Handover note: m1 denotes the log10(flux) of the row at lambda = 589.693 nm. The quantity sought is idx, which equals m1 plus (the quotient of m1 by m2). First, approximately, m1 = 1.04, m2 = 0.99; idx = 2.08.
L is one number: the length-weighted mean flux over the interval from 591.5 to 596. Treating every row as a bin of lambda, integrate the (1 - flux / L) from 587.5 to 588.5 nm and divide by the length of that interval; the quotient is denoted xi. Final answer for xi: 0.020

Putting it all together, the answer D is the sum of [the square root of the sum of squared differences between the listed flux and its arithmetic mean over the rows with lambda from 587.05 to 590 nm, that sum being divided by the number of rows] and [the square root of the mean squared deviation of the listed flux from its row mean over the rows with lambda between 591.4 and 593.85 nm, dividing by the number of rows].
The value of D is 2.19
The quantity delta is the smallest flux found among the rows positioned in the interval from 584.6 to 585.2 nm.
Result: 11.7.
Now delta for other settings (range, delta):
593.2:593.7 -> 12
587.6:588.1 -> 11.3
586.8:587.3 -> 11.1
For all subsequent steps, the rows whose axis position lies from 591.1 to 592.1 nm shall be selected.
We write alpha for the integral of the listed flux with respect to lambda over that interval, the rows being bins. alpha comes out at 13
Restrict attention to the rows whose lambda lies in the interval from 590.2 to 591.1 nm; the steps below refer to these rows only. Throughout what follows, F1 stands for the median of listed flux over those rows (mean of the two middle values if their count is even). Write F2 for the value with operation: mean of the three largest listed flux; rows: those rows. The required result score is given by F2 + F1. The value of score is 26.6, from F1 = 12.80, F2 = 13.80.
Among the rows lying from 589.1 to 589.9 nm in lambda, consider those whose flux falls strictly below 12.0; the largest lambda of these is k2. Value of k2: 589.829 nm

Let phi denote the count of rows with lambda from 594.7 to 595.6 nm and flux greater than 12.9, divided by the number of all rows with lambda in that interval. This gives 0.29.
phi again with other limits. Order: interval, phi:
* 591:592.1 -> 0.50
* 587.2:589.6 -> 0.33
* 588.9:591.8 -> 0.24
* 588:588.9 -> 0.29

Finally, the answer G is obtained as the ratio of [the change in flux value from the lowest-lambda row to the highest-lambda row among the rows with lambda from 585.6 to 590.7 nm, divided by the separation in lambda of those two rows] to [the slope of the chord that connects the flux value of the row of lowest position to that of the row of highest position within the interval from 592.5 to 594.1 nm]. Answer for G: 2.2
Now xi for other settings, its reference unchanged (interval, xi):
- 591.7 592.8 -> 0.007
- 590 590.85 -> 0.076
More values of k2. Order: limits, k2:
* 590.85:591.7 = 591.597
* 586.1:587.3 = 587.254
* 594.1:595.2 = 595.149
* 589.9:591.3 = 590.780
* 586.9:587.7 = 587.254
